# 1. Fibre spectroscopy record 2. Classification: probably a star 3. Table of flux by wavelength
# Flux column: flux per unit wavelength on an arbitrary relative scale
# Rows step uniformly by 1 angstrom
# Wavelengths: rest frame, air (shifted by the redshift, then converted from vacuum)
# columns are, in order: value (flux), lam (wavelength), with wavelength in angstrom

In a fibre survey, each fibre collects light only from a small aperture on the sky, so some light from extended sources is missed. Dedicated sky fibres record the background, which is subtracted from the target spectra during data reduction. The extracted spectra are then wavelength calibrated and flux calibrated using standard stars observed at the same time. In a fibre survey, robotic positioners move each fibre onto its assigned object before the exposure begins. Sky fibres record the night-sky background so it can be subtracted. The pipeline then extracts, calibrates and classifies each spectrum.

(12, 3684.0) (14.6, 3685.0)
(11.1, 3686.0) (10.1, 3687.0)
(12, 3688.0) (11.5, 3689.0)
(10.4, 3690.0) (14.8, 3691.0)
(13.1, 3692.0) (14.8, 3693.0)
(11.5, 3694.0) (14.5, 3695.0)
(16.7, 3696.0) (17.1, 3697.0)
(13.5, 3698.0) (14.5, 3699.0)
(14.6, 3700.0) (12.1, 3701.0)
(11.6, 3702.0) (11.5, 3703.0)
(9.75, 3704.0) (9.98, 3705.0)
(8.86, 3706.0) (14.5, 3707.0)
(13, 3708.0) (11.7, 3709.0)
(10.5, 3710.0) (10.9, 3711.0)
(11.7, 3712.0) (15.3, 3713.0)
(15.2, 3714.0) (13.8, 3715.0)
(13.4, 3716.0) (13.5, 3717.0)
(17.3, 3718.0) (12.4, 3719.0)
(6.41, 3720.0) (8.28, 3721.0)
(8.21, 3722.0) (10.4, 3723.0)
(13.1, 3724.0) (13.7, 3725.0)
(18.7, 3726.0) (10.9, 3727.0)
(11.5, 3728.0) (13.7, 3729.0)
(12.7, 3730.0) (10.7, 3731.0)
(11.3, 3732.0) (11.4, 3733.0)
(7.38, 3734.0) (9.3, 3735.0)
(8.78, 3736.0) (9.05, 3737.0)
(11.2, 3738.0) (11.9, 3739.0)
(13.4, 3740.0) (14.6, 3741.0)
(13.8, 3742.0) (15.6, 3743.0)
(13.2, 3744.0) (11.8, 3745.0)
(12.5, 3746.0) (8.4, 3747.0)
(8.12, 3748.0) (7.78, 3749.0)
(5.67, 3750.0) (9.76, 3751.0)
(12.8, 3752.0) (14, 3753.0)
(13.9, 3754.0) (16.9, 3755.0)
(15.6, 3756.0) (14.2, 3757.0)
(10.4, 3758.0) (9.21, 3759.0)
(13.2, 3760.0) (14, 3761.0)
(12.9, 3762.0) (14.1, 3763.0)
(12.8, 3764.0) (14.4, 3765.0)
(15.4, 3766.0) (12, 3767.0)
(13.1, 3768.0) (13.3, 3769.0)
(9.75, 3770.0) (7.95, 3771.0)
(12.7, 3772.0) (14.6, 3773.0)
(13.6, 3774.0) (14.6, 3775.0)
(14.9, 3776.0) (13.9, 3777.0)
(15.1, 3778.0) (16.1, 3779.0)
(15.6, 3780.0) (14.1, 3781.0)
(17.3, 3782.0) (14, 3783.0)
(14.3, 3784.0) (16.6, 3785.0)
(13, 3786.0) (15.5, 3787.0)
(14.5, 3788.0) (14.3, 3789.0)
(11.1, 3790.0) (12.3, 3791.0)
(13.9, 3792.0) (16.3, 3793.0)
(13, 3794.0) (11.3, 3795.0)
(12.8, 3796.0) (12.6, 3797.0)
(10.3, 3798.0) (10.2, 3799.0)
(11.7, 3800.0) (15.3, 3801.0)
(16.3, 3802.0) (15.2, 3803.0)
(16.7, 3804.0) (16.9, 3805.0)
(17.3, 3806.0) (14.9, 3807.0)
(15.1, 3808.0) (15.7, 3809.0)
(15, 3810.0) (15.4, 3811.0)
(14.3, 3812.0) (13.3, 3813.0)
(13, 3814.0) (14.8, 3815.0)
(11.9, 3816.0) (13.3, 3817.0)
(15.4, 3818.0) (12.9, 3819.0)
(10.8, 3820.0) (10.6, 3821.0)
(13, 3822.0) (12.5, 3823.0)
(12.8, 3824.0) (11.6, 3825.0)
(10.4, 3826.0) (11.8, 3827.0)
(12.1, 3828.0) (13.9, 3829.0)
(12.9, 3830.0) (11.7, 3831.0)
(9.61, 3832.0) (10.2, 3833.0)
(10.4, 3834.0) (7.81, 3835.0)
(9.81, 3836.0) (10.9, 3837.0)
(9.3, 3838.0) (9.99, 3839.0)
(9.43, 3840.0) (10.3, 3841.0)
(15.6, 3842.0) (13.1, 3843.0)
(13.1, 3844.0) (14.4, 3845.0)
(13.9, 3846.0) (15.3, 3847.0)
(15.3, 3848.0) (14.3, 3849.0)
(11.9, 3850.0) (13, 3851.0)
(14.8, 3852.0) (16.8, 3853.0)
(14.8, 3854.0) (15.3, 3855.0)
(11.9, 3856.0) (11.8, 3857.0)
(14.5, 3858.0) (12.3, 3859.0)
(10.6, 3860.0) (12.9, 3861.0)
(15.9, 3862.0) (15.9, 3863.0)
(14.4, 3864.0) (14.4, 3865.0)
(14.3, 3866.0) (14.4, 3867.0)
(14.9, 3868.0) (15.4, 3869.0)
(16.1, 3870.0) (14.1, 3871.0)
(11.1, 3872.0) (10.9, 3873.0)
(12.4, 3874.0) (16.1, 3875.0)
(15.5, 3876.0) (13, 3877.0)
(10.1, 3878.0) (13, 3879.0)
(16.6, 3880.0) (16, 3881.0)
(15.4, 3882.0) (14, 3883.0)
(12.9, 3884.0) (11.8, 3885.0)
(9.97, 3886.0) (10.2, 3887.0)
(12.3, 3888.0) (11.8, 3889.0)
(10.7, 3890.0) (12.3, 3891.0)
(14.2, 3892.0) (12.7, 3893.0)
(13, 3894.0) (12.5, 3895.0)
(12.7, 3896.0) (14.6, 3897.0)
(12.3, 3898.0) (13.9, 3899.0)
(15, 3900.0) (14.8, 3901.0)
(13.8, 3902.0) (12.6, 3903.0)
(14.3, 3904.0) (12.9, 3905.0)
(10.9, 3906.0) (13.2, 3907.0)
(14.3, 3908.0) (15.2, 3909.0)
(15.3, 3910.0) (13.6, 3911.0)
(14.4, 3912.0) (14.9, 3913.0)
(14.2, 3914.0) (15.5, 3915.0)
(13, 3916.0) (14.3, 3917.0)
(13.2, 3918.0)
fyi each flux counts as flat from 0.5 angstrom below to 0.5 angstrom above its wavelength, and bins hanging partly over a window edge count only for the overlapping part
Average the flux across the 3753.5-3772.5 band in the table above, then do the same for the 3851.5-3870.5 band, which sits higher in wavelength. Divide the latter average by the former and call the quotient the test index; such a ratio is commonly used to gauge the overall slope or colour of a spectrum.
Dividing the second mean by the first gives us 1.10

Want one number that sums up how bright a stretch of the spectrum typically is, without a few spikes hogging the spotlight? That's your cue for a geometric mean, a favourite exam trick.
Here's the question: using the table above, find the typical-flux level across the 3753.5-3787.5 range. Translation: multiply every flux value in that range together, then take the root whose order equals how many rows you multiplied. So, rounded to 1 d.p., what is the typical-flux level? 13.6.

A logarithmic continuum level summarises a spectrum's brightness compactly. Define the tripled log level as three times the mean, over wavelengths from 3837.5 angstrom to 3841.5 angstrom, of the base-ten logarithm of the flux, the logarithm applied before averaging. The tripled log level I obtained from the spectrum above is 2.97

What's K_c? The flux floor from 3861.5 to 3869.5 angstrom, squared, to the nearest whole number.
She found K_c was 204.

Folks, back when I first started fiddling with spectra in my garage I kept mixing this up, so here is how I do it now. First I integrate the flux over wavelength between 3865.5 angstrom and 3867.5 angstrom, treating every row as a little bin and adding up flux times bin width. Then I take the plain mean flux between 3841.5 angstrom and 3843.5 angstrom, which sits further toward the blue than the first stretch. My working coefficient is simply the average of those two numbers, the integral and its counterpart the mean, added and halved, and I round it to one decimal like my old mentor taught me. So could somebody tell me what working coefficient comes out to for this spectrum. 21.5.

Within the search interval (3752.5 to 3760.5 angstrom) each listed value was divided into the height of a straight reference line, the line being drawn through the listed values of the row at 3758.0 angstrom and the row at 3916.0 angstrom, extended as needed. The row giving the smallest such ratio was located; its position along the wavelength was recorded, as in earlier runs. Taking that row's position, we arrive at 3755.0 angstrom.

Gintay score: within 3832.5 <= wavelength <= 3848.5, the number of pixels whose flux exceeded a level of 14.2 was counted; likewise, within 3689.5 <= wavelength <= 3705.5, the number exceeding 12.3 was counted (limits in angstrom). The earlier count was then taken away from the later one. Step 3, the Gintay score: 5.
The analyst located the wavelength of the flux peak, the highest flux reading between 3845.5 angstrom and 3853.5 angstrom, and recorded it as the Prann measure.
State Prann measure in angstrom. 3853.0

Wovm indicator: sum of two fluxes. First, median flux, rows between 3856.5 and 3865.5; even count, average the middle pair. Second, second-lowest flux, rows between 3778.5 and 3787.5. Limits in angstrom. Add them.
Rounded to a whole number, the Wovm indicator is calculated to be 28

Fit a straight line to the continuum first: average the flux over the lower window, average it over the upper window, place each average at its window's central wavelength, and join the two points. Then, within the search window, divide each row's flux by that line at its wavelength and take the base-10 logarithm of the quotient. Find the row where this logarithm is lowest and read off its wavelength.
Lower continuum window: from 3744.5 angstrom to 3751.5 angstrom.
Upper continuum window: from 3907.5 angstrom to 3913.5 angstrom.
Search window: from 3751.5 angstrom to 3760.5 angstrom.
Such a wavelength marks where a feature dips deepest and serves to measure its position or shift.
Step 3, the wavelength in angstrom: 3759.0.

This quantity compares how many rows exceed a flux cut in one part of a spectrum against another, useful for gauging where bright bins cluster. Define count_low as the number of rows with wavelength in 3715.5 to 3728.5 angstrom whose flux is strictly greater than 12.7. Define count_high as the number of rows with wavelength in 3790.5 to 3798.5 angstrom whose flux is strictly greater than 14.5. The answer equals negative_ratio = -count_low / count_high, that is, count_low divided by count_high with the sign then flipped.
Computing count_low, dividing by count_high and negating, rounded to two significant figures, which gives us -6.0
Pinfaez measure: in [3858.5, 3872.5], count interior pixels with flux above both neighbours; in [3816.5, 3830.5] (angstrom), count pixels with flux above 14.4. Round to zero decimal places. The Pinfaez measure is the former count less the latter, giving 0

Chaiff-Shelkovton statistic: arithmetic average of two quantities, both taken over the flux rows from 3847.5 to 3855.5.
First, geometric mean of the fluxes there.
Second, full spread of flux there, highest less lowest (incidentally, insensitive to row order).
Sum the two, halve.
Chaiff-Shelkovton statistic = 9.7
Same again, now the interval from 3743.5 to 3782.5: 12.1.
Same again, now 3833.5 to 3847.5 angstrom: 9.6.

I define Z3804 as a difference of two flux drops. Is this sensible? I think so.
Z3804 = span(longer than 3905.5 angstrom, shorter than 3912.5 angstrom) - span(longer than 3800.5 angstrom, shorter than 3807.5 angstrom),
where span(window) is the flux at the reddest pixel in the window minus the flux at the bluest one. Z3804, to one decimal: 3.9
